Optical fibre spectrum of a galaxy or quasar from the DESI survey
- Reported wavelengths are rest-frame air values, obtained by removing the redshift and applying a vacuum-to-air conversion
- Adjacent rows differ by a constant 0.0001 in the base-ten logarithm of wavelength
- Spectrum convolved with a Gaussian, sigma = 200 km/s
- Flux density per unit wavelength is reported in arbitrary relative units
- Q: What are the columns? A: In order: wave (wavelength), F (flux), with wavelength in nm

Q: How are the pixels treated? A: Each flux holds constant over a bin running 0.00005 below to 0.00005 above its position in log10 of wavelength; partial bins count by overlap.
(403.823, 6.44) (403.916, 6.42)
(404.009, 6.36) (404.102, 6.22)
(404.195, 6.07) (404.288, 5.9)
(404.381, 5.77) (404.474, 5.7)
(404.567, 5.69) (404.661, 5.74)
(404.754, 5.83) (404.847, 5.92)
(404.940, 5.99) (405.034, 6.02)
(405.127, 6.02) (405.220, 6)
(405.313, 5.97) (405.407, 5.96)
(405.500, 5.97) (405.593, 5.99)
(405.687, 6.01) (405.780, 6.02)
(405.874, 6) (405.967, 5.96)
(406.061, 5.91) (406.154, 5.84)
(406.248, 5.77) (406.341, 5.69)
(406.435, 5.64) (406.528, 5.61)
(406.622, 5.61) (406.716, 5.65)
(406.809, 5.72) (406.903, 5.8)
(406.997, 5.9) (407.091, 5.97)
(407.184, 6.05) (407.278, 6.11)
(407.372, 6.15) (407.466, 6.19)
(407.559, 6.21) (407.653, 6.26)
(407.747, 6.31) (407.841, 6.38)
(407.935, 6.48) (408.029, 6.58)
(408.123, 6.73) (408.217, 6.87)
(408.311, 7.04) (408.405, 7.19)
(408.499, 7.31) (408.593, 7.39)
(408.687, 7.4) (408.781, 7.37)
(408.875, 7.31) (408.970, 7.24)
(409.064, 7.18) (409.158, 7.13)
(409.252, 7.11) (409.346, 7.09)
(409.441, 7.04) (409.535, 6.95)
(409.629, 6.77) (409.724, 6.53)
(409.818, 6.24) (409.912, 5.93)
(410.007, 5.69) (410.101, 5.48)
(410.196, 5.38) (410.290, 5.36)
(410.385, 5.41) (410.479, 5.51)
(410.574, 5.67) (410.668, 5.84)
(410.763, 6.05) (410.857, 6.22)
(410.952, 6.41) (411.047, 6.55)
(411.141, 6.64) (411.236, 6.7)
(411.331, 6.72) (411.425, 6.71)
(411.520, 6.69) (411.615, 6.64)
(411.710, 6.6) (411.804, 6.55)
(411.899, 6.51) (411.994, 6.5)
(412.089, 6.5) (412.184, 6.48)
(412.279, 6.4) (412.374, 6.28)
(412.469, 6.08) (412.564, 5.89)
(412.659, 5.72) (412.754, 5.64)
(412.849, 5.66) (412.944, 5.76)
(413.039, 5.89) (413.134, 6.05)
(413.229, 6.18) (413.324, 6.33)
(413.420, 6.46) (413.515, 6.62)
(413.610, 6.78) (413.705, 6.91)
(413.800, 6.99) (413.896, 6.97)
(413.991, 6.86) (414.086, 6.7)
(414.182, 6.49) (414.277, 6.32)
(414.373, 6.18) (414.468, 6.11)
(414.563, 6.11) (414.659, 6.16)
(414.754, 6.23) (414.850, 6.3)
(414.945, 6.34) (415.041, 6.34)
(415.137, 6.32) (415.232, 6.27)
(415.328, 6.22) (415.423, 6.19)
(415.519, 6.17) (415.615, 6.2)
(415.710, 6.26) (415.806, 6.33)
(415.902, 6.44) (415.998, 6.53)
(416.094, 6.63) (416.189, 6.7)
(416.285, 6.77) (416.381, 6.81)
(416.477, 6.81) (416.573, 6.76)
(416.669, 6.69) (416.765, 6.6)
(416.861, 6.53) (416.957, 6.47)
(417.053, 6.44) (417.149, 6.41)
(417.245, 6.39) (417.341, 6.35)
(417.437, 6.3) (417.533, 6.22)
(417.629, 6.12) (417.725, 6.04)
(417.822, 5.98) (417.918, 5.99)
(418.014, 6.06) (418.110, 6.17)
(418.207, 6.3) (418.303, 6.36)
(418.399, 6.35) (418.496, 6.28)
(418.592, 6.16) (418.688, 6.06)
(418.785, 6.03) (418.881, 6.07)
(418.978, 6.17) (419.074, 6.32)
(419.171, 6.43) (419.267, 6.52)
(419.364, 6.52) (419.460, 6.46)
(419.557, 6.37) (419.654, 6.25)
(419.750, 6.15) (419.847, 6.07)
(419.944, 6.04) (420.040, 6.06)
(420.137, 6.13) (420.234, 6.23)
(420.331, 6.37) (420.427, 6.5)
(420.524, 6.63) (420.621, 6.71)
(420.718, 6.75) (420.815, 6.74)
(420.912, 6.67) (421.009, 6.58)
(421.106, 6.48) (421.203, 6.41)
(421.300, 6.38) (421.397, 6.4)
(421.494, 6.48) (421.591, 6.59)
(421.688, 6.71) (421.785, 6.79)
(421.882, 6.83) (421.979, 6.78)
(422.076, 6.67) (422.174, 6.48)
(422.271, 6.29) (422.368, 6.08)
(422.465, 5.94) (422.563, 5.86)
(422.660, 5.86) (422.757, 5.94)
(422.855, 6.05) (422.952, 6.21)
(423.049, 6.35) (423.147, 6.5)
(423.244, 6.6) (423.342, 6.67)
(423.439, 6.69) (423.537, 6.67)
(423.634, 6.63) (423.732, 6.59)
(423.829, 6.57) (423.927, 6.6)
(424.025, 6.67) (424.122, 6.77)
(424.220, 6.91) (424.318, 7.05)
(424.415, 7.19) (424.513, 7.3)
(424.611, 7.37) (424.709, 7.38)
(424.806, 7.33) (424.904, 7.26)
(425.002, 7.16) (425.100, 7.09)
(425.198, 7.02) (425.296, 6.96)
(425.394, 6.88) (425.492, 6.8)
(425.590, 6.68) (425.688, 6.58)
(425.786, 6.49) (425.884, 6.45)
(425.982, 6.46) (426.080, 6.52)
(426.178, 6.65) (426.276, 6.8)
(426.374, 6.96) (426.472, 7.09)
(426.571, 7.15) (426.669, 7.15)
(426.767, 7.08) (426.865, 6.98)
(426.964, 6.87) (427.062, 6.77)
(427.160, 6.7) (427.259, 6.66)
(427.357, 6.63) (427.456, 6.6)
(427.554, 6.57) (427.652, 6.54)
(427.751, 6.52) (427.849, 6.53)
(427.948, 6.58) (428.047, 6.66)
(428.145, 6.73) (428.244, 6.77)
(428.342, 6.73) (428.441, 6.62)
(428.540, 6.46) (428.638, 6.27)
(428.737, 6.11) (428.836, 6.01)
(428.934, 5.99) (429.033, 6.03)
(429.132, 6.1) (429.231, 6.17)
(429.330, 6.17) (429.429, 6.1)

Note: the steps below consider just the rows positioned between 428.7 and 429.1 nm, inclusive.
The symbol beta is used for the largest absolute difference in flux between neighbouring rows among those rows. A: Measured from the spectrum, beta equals 0.100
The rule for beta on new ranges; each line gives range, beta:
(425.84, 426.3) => 0.150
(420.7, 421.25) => 0.100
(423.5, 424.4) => 0.140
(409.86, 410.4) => 0.240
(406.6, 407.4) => 0.100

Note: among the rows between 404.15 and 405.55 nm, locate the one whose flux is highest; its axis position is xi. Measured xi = 404.195 nm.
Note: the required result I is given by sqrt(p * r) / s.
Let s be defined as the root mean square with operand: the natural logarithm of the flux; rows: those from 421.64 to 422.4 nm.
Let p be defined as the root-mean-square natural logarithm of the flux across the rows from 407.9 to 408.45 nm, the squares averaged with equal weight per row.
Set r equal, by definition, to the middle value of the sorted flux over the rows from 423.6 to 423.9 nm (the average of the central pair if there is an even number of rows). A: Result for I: 1.89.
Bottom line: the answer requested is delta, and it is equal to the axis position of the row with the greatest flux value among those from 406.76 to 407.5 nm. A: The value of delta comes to 407.466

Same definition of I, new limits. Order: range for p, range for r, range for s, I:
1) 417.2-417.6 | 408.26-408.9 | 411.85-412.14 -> 1.96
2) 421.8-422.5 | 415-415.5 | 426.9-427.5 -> 1.80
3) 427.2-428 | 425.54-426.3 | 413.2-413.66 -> 1.88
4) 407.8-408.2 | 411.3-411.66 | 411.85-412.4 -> 1.90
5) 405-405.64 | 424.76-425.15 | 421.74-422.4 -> 1.91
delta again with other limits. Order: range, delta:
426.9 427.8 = 426.964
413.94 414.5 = 413.991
